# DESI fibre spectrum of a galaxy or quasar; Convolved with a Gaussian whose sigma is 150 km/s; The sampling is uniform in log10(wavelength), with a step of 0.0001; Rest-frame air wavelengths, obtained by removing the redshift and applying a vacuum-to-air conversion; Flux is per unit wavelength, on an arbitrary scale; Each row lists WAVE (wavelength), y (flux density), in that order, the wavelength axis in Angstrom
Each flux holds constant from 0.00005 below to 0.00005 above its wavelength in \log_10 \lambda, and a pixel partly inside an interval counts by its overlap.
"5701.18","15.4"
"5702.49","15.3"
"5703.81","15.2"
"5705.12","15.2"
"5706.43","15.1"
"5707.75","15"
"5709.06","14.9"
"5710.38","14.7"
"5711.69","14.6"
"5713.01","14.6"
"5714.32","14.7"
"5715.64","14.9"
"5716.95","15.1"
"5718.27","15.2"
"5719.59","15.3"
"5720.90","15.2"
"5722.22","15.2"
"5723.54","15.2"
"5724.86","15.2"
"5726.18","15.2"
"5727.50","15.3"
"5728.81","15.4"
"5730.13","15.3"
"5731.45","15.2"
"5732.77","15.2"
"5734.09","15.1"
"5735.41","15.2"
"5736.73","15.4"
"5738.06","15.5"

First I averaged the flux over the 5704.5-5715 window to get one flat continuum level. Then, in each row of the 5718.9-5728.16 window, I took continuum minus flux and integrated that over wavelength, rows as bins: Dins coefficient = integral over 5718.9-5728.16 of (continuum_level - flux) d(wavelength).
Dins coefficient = -3.5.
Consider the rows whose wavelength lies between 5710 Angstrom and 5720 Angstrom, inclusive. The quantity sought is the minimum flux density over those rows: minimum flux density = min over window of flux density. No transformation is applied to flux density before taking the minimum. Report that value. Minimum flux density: 14.6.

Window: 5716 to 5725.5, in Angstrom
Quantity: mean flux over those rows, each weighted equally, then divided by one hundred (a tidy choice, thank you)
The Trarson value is 0.152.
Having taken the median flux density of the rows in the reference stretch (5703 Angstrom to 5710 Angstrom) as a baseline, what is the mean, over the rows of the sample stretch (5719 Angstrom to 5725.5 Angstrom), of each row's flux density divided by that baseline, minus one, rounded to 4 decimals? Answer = 0.0079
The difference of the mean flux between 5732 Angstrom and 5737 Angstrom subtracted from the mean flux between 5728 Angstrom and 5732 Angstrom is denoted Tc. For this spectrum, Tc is 0.1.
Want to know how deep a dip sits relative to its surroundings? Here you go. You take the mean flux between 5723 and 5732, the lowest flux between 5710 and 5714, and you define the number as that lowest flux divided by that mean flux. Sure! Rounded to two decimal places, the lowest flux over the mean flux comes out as 0.96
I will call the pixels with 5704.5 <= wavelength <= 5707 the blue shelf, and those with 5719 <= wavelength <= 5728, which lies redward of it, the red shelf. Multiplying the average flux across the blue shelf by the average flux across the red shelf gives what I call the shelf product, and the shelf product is 231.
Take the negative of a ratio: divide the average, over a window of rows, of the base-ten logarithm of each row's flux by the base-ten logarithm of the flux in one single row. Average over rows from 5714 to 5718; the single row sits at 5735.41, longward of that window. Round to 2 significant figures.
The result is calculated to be -0.99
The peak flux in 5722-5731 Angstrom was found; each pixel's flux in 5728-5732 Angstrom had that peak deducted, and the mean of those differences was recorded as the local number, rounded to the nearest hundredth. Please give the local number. -0.10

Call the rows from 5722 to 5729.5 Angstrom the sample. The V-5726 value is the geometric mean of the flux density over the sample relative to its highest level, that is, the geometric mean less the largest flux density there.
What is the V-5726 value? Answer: -0.150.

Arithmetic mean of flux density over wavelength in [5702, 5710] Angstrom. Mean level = 15.1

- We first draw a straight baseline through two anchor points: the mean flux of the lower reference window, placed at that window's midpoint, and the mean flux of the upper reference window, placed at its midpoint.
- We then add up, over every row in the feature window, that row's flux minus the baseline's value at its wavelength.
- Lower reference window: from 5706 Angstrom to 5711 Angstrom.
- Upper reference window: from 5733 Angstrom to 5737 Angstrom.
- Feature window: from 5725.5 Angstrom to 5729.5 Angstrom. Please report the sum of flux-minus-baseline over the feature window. 0.5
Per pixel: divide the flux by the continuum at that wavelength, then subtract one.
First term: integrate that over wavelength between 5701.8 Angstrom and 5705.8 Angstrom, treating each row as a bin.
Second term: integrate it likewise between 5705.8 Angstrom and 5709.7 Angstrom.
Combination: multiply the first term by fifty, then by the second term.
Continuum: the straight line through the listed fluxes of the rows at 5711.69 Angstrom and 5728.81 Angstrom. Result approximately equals 2.2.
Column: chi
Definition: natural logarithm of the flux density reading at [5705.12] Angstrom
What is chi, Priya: 2.72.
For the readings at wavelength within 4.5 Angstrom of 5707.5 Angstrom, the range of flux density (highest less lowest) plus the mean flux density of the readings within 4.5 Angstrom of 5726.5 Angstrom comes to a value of 15.86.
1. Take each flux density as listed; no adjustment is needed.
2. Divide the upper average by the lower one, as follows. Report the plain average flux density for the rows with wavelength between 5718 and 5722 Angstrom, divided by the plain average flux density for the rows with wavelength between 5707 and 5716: 1.03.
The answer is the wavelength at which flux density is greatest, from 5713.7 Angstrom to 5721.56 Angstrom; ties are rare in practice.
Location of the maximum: 5719.59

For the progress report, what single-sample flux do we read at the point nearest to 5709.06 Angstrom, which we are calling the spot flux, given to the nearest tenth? 14.9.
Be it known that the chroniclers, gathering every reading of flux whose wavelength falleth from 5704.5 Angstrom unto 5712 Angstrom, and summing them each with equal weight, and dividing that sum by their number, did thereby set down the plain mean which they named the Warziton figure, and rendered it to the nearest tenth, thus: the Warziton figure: 14.9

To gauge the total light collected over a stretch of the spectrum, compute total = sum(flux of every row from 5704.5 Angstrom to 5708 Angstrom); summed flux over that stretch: 45.3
